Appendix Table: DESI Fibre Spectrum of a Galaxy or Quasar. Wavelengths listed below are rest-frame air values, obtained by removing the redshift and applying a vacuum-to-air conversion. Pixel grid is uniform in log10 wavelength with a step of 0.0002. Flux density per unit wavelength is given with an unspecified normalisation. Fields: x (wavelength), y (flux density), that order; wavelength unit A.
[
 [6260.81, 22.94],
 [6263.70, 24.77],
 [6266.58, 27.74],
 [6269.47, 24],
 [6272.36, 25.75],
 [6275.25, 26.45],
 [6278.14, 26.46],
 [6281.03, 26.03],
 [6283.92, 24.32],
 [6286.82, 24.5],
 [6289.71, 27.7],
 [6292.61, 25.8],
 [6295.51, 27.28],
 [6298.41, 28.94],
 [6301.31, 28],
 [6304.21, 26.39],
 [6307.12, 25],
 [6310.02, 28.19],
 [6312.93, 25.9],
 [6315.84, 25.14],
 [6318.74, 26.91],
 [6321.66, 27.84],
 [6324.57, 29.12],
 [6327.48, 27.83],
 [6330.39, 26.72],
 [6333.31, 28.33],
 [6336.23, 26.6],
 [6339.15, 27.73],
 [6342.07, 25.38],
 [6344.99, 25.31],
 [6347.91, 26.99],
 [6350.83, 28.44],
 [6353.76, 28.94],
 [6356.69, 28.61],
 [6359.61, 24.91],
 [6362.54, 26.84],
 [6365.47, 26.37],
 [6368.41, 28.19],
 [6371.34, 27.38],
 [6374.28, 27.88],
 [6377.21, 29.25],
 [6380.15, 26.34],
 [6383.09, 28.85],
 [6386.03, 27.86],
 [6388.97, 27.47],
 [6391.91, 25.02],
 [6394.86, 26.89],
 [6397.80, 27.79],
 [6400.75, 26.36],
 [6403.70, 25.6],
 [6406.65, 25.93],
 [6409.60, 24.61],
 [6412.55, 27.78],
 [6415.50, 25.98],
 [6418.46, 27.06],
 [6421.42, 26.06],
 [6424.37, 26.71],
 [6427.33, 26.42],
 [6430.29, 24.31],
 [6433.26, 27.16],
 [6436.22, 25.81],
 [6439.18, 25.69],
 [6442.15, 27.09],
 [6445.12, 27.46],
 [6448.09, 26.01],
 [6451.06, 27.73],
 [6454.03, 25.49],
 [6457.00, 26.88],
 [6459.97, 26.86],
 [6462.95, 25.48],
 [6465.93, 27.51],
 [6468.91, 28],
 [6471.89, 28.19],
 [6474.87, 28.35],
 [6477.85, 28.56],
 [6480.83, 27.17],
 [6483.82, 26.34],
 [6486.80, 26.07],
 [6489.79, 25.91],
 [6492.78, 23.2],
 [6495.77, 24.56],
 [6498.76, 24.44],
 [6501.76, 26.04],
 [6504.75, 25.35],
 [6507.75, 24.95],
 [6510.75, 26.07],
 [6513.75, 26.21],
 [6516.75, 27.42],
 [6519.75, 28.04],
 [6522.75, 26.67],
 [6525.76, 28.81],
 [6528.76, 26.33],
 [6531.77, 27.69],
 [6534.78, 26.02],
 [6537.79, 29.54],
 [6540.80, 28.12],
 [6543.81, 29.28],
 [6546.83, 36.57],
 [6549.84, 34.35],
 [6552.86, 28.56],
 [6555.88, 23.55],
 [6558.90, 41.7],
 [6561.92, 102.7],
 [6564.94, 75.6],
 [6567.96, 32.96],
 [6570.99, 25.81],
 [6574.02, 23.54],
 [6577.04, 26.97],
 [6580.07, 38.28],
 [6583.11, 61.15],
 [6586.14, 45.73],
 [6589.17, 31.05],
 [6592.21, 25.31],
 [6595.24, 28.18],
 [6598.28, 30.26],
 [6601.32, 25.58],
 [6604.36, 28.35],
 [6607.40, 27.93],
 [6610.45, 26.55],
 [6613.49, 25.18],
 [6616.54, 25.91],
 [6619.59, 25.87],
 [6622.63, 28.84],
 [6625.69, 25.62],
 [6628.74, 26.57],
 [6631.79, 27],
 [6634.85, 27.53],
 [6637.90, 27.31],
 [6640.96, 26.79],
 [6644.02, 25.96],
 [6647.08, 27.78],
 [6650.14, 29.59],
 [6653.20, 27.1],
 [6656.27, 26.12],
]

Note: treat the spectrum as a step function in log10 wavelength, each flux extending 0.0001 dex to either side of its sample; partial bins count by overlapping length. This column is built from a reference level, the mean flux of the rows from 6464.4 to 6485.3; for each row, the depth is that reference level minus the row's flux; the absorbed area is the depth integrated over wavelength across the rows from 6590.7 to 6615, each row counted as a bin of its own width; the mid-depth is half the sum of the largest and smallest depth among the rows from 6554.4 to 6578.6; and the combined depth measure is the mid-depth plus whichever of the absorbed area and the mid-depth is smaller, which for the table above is -71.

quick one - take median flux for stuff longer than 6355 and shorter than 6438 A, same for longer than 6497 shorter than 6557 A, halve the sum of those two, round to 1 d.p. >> 26.9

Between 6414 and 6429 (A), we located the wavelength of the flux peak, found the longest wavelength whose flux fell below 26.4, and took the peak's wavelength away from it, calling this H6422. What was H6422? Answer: 3.0 A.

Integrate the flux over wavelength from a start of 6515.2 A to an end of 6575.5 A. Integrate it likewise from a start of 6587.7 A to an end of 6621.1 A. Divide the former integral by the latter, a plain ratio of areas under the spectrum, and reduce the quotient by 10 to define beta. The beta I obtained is -7.7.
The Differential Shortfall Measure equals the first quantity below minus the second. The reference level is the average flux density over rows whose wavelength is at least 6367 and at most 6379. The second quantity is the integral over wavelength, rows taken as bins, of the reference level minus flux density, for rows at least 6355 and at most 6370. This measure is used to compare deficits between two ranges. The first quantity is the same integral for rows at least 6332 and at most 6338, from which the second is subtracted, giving -13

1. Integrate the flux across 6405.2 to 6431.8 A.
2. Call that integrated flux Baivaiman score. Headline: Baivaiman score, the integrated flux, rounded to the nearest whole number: 694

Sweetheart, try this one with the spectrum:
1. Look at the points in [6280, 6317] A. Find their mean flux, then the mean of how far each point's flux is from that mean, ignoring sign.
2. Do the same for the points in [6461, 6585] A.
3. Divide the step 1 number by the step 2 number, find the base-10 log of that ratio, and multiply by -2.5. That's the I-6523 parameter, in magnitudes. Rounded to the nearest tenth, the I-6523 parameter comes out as 2.1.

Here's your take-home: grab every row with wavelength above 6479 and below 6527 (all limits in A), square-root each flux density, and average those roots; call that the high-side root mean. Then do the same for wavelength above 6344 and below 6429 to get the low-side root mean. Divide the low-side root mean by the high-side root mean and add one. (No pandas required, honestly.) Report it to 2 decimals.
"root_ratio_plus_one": 2.02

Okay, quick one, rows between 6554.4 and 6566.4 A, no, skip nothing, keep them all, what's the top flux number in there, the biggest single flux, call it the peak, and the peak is 102.7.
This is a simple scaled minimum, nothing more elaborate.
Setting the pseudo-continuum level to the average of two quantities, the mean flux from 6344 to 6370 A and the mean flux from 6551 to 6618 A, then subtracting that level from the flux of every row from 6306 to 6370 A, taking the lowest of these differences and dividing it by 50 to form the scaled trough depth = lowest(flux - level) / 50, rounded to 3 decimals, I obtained -0.138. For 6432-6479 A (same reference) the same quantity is -0.126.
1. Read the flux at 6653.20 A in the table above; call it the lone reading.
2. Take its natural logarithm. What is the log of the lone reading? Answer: 3.30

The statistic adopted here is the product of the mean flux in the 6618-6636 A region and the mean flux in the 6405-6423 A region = 706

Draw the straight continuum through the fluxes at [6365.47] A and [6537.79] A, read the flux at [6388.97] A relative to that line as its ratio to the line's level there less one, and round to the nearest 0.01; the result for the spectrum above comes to 0.02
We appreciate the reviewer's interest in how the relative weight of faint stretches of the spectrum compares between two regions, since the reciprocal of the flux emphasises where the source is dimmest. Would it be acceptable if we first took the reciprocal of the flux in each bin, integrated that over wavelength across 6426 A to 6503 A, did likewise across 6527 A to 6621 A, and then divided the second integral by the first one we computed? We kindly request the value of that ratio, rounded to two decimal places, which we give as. 1.05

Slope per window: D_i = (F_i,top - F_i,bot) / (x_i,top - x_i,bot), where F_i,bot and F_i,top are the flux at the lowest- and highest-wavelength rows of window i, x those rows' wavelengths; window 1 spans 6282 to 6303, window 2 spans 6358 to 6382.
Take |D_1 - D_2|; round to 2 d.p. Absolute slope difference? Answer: 0.14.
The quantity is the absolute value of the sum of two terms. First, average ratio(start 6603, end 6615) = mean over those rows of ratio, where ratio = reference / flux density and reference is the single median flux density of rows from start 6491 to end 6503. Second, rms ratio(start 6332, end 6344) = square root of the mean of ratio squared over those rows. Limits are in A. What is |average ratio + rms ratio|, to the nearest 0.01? 1.82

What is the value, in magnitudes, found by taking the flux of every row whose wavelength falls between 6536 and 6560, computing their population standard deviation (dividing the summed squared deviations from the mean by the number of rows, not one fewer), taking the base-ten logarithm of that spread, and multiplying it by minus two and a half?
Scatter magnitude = -1.82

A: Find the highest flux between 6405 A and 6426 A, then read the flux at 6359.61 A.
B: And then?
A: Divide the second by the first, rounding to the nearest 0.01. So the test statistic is 0.90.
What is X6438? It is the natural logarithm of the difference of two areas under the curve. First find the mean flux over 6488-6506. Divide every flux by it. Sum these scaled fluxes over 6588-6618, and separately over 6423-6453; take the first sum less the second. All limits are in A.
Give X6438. -1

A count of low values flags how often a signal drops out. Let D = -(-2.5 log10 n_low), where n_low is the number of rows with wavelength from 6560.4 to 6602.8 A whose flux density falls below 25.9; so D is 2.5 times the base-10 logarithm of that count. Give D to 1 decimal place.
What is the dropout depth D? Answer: 1.5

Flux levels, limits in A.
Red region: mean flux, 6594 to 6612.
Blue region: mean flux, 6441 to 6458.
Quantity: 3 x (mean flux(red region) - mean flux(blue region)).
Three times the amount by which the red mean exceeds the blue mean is 3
